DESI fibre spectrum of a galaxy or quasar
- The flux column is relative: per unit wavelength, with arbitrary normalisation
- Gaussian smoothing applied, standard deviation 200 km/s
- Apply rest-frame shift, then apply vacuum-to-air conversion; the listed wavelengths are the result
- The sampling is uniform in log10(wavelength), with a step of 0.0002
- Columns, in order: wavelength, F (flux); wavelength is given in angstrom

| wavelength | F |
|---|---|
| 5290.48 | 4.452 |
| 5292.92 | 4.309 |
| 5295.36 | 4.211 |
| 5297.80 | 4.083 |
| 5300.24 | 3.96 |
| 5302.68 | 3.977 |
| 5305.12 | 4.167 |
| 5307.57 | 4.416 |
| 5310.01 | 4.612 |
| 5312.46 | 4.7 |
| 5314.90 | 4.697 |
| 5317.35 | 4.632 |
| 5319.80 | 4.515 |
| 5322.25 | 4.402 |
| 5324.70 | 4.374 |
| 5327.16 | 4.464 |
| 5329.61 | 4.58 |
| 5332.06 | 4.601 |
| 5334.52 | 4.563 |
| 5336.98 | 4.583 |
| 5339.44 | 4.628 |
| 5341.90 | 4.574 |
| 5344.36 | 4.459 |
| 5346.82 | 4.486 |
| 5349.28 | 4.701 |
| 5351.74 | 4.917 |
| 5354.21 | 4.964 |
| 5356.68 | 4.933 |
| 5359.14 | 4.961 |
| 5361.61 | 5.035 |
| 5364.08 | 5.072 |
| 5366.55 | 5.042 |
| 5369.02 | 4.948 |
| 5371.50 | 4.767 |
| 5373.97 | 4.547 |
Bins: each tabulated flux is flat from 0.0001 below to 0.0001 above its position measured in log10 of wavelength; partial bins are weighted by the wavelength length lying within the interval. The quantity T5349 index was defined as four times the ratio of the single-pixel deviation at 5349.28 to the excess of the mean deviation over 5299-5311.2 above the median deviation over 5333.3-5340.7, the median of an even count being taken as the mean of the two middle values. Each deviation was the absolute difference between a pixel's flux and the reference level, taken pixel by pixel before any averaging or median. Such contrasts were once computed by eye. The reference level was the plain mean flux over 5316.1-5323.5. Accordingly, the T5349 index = 3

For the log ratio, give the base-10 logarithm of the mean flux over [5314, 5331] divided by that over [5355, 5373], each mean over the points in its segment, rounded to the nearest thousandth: -0.040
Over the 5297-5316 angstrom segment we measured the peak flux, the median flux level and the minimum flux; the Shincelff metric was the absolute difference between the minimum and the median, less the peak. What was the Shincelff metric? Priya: -4.37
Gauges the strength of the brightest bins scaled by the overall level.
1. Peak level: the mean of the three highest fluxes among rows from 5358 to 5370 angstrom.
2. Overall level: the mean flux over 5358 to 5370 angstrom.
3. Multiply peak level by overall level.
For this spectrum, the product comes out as 25.3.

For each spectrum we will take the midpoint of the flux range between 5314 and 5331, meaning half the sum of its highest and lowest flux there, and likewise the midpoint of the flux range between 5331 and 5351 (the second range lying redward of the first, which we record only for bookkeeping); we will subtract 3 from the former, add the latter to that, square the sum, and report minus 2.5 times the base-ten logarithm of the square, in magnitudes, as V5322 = -3.93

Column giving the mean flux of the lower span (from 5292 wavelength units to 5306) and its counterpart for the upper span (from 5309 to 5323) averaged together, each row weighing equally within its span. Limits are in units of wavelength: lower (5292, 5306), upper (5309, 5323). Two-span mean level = 4.36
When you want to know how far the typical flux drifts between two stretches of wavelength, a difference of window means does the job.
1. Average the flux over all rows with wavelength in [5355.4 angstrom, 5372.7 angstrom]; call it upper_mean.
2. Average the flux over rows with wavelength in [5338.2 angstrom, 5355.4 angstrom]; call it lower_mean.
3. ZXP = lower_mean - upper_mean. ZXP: -0.29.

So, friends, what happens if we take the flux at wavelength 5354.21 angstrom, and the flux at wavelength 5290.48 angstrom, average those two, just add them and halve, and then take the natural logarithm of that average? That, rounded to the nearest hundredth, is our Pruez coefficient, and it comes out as 1.55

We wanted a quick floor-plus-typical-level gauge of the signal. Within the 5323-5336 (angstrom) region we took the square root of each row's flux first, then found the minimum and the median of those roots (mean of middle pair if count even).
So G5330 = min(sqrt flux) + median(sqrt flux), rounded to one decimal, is 4.2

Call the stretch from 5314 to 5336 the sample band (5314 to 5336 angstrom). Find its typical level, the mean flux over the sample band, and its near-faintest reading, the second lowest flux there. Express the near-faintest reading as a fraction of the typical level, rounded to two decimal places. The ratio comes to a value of 0.97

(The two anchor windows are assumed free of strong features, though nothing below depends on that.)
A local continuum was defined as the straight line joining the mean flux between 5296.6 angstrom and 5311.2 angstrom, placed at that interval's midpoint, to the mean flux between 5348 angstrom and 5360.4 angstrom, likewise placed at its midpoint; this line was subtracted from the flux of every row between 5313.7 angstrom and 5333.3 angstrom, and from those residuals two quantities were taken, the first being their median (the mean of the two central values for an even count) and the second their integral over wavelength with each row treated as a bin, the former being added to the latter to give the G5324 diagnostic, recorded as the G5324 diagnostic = 1.2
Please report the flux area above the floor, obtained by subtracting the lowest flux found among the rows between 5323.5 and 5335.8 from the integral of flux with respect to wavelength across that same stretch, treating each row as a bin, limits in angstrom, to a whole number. 51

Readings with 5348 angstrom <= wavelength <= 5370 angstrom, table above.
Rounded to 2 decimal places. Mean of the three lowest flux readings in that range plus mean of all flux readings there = 9.80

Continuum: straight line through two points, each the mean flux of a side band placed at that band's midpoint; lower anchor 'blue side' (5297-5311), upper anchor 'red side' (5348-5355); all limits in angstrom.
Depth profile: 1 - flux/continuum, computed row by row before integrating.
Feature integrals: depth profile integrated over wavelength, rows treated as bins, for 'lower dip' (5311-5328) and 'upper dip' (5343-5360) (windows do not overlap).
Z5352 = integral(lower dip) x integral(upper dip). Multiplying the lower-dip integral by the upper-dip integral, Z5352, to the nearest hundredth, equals -0.15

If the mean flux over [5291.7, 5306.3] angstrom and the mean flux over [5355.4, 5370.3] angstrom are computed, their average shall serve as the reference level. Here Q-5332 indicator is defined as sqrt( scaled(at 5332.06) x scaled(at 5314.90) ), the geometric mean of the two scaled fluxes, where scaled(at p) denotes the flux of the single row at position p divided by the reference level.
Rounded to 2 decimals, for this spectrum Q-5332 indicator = 1.02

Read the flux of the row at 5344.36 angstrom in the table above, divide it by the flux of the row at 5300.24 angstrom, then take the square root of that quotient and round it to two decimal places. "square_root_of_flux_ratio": 1.06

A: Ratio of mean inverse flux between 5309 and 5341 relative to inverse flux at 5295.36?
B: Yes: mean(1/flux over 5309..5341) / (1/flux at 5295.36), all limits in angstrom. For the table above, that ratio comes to 0.92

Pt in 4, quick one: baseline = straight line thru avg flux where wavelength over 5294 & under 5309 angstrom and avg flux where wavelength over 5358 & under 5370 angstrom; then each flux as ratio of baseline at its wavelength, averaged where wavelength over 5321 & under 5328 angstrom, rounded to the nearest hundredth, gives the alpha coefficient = 0.99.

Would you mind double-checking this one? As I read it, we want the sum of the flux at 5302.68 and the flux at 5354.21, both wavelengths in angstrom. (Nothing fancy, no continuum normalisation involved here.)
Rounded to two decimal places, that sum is 8.94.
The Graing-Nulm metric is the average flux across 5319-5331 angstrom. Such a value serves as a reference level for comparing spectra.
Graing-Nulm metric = 4.5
